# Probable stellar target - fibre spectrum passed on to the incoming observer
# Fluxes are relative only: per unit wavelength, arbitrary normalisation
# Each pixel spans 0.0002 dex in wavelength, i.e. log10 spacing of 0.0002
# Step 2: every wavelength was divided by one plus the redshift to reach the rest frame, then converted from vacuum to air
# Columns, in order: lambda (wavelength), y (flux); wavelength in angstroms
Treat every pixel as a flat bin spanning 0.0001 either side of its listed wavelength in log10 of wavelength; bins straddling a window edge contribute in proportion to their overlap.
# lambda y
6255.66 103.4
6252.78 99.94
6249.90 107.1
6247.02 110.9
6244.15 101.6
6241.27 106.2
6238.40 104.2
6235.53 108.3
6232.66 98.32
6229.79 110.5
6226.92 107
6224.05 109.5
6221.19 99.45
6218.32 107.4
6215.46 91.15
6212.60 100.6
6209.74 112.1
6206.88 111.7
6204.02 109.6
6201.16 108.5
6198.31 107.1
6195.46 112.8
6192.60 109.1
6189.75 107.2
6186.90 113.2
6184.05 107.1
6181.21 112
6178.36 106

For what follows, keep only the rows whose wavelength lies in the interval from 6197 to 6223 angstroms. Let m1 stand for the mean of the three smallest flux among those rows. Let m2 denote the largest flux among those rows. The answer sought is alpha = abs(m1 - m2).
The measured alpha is 15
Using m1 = 97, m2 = 112.1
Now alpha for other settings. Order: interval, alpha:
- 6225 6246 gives 9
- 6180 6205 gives 6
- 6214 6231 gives 11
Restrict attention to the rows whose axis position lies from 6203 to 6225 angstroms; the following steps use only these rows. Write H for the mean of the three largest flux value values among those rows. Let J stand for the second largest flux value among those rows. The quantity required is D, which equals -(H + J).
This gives -223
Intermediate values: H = 111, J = 111.7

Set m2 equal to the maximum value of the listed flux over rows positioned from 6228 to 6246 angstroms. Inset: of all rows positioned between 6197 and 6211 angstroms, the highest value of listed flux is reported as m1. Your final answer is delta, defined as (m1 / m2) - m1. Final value -111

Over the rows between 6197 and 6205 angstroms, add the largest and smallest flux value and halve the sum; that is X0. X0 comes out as 108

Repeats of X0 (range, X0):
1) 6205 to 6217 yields 102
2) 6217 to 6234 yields 104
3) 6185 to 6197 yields 110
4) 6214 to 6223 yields 99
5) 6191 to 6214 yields 107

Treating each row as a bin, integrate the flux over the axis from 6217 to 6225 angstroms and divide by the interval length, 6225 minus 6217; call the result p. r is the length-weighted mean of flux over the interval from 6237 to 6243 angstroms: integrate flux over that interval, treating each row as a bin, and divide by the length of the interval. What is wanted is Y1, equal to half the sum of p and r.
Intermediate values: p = 105.2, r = 105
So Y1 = 105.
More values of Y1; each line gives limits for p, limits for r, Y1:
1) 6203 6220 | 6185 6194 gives 107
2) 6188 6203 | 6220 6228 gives 107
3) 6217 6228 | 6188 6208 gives 108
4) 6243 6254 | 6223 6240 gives 106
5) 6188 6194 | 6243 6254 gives 107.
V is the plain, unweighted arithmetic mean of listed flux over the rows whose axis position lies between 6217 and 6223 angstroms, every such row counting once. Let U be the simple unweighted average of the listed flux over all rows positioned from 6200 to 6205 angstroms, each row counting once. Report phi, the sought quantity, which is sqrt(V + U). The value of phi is 14.6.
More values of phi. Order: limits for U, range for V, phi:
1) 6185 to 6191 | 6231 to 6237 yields 14.6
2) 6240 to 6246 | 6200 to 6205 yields 14.6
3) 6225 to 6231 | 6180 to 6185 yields 14.8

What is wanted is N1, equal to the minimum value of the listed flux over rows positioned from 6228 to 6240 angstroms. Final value 98.32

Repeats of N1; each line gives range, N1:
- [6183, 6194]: 107.1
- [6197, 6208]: 107.1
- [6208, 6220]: 91.15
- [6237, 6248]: 101.6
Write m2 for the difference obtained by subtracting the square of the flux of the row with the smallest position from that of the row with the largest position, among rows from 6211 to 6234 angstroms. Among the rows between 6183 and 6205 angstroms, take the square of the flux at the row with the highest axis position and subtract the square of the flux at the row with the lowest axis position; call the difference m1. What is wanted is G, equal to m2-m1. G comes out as -995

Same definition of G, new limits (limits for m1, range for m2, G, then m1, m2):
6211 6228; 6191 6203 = -1459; 1329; -131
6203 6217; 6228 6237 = 3222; -3704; -481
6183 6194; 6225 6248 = 417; 432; 850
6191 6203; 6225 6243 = -40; -131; -171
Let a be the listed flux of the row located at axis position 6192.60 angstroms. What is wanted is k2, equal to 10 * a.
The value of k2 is 1091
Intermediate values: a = 109.1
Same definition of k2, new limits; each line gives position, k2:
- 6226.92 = 1070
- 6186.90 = 1132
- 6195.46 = 1128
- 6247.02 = 1109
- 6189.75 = 1072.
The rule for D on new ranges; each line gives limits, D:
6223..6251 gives -221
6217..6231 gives -219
